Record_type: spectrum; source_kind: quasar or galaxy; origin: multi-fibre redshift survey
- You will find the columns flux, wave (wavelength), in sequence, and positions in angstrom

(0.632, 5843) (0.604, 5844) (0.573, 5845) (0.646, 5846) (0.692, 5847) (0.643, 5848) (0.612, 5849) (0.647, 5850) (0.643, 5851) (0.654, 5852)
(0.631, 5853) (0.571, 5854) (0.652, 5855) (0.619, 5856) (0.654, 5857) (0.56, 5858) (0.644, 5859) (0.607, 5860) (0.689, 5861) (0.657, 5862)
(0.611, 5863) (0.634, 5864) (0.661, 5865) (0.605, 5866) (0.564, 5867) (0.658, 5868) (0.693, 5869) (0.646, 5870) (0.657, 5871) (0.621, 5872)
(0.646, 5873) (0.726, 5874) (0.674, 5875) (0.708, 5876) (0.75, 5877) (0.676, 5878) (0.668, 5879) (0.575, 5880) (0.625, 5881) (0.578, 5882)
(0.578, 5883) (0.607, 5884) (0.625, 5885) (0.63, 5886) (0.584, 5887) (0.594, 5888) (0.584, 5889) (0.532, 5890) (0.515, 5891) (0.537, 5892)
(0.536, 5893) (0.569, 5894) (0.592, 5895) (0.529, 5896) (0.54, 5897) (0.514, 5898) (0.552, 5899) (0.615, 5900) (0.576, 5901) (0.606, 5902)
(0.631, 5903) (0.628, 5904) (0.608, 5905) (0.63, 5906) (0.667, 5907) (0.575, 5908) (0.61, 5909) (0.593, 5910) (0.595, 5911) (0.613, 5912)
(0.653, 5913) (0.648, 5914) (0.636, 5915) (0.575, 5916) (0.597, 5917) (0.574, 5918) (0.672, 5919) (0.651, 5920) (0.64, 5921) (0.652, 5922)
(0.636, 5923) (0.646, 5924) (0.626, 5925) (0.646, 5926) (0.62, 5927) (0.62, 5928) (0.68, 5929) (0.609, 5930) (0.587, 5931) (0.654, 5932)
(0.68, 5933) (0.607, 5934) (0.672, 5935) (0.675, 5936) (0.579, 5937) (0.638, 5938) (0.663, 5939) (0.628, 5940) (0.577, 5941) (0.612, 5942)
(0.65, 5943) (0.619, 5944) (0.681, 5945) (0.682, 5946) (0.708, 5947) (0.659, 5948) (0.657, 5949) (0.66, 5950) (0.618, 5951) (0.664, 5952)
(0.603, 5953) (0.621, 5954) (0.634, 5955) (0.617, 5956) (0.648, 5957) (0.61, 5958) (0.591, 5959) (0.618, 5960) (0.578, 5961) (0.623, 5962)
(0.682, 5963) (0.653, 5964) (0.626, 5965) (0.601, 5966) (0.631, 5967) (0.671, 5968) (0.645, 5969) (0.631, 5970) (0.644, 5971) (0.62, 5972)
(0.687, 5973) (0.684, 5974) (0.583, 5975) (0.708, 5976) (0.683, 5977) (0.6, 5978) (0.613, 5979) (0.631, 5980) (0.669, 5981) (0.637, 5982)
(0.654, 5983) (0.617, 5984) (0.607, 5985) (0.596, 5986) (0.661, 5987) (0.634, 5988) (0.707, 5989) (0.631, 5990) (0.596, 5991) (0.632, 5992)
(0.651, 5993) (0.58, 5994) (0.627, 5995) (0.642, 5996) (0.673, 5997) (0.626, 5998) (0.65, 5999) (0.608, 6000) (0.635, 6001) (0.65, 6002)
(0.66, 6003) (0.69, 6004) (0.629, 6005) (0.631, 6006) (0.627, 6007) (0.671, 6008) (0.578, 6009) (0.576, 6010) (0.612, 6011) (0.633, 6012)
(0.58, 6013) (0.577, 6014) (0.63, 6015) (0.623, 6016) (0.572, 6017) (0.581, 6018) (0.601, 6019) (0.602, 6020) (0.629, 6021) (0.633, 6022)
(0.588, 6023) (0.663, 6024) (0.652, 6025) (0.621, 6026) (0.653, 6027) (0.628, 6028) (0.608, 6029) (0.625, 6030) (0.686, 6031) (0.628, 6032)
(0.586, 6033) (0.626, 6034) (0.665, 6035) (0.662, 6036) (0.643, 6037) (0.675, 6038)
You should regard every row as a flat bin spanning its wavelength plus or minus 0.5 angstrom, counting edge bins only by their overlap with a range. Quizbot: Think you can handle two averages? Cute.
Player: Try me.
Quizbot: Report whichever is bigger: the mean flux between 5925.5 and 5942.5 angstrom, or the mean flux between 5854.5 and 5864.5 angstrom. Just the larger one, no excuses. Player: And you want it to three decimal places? 0.633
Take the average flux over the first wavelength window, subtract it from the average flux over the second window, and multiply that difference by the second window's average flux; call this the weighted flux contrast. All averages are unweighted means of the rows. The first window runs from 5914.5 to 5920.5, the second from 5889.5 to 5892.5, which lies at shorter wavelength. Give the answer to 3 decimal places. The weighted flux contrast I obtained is -0.047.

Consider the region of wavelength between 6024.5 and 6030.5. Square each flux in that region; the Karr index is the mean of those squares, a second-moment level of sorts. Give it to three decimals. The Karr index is 0.399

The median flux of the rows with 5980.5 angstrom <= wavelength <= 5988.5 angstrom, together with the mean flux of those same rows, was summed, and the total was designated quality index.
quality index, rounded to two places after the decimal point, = 1.27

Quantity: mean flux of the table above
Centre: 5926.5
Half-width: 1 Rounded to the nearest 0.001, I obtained 0.633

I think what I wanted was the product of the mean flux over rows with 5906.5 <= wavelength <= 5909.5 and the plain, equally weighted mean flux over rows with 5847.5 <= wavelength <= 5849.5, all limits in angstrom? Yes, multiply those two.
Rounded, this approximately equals 0.387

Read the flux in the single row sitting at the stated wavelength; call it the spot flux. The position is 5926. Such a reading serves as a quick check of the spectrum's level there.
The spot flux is 0.646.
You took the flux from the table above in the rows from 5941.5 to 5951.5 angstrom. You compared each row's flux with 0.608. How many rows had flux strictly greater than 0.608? 10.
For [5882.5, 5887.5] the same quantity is 2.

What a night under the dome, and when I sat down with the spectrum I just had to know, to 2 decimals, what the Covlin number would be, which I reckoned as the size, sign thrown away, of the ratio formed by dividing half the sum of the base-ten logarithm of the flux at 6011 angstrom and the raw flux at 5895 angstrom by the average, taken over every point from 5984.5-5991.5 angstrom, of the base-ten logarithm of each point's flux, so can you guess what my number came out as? 0.95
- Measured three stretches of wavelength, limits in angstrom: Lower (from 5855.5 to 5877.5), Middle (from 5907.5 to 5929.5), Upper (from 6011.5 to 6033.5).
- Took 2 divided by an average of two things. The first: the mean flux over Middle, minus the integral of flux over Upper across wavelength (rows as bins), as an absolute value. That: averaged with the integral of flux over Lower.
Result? 0.147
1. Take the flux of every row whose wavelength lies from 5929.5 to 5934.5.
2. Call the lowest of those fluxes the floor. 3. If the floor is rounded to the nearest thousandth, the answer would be 0.587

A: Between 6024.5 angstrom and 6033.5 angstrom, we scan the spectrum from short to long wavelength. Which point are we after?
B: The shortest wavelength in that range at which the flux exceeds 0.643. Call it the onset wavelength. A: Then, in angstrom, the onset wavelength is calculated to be 6025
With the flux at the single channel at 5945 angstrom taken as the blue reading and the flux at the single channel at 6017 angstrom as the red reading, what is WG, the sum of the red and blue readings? 1.25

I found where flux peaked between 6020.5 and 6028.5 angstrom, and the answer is 6024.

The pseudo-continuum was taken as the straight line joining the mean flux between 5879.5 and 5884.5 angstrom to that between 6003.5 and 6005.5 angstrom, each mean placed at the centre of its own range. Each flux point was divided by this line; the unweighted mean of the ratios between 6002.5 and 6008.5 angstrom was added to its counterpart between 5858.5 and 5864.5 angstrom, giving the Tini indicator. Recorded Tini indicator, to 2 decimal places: 2.09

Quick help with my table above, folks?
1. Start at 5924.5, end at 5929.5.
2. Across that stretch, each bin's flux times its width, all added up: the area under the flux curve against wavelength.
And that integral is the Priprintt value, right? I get 3.19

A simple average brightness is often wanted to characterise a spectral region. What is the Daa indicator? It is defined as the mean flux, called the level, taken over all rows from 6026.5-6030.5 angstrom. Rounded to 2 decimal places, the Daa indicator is 0.63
